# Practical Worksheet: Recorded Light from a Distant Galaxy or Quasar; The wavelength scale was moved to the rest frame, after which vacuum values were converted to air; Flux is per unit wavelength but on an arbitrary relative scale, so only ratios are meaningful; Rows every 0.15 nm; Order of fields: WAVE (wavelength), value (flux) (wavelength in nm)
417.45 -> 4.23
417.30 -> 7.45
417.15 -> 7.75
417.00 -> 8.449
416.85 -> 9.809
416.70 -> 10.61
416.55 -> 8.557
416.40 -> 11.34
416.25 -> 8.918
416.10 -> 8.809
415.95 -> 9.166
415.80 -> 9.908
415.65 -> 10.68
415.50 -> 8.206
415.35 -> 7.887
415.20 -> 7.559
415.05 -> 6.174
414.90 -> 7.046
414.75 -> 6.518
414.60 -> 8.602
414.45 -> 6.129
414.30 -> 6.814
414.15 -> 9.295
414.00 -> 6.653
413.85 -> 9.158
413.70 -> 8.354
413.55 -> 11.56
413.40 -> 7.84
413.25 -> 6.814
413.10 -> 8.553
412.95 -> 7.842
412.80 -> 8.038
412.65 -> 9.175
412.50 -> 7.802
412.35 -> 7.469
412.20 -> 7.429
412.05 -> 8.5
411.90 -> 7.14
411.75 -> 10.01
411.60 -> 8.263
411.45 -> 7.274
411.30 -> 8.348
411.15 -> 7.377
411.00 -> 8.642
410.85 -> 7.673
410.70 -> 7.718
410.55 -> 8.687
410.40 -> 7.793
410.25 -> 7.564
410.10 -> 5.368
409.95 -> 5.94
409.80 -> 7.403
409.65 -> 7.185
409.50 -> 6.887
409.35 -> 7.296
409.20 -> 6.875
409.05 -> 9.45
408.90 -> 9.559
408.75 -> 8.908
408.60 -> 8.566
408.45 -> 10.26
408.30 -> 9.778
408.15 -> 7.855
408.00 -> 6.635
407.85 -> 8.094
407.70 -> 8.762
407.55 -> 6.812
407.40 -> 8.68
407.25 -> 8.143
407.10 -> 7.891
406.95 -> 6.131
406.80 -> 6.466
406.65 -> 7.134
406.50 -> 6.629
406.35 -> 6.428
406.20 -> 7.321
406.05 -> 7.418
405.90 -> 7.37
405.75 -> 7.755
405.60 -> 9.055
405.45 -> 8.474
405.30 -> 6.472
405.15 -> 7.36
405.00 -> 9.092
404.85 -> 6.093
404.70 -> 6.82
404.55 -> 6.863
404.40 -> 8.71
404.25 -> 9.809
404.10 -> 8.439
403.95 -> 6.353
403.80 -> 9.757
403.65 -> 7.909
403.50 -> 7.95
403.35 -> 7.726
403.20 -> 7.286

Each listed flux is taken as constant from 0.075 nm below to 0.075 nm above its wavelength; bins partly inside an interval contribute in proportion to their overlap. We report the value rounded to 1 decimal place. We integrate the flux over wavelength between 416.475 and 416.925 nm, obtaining 4.3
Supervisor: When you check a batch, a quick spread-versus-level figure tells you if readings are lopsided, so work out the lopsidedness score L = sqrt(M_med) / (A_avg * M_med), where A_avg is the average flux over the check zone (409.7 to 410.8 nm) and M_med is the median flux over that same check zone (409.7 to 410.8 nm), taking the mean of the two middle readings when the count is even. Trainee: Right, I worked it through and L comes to 0.050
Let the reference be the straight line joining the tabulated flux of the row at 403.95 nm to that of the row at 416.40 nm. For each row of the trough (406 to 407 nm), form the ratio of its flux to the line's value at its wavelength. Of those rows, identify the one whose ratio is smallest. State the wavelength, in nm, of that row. 406.95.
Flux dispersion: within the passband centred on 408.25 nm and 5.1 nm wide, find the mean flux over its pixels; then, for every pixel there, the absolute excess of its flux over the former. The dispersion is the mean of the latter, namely 0.89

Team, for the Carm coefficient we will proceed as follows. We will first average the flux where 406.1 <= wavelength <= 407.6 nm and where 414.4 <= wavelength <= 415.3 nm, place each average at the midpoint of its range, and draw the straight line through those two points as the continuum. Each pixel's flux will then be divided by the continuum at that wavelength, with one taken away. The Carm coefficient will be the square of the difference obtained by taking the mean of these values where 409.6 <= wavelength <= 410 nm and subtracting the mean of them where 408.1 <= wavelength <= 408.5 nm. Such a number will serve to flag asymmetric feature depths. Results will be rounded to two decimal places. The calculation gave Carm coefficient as 0.12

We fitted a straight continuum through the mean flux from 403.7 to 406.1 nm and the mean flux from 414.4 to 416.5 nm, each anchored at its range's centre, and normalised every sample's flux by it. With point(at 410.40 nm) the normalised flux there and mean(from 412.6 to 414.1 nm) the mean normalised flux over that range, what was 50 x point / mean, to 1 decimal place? 47.2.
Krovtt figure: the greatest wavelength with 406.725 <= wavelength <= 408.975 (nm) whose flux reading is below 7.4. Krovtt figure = 408.00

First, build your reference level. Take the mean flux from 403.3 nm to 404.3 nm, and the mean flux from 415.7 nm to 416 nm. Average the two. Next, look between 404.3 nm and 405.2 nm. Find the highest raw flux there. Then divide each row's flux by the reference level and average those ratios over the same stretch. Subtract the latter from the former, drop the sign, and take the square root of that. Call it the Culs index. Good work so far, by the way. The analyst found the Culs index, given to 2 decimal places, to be 2.87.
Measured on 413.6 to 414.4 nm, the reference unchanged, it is 2.90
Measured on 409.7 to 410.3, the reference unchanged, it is 2.61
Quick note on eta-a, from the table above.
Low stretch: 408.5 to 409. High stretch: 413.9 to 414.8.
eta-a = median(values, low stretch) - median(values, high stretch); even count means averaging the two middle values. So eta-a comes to 2.2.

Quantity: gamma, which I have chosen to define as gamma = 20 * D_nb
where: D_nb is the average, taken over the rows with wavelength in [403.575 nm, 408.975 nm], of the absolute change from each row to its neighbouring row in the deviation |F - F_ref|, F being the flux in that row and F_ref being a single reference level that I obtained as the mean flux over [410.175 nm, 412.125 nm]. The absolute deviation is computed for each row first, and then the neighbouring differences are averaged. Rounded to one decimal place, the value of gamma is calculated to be 14.9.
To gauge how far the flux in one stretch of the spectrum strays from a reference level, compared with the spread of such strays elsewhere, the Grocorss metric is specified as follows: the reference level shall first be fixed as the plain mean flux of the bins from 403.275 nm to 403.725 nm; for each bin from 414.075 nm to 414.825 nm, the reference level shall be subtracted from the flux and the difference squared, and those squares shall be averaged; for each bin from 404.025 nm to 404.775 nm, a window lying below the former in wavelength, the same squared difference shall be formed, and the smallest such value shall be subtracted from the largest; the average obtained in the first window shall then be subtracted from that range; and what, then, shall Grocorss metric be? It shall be 1.8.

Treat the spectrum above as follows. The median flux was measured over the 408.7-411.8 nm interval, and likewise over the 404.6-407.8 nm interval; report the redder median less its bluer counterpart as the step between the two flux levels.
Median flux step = 0.3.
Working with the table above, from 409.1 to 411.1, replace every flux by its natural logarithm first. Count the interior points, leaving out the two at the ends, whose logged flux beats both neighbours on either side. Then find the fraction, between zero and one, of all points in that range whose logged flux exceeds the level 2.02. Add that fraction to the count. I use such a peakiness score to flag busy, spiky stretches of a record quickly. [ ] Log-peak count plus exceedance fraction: 3.46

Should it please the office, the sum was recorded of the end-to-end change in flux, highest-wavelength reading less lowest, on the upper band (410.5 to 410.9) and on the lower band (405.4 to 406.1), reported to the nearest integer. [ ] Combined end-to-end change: -2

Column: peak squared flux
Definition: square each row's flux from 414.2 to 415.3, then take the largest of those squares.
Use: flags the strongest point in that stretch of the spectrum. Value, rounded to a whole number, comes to 74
